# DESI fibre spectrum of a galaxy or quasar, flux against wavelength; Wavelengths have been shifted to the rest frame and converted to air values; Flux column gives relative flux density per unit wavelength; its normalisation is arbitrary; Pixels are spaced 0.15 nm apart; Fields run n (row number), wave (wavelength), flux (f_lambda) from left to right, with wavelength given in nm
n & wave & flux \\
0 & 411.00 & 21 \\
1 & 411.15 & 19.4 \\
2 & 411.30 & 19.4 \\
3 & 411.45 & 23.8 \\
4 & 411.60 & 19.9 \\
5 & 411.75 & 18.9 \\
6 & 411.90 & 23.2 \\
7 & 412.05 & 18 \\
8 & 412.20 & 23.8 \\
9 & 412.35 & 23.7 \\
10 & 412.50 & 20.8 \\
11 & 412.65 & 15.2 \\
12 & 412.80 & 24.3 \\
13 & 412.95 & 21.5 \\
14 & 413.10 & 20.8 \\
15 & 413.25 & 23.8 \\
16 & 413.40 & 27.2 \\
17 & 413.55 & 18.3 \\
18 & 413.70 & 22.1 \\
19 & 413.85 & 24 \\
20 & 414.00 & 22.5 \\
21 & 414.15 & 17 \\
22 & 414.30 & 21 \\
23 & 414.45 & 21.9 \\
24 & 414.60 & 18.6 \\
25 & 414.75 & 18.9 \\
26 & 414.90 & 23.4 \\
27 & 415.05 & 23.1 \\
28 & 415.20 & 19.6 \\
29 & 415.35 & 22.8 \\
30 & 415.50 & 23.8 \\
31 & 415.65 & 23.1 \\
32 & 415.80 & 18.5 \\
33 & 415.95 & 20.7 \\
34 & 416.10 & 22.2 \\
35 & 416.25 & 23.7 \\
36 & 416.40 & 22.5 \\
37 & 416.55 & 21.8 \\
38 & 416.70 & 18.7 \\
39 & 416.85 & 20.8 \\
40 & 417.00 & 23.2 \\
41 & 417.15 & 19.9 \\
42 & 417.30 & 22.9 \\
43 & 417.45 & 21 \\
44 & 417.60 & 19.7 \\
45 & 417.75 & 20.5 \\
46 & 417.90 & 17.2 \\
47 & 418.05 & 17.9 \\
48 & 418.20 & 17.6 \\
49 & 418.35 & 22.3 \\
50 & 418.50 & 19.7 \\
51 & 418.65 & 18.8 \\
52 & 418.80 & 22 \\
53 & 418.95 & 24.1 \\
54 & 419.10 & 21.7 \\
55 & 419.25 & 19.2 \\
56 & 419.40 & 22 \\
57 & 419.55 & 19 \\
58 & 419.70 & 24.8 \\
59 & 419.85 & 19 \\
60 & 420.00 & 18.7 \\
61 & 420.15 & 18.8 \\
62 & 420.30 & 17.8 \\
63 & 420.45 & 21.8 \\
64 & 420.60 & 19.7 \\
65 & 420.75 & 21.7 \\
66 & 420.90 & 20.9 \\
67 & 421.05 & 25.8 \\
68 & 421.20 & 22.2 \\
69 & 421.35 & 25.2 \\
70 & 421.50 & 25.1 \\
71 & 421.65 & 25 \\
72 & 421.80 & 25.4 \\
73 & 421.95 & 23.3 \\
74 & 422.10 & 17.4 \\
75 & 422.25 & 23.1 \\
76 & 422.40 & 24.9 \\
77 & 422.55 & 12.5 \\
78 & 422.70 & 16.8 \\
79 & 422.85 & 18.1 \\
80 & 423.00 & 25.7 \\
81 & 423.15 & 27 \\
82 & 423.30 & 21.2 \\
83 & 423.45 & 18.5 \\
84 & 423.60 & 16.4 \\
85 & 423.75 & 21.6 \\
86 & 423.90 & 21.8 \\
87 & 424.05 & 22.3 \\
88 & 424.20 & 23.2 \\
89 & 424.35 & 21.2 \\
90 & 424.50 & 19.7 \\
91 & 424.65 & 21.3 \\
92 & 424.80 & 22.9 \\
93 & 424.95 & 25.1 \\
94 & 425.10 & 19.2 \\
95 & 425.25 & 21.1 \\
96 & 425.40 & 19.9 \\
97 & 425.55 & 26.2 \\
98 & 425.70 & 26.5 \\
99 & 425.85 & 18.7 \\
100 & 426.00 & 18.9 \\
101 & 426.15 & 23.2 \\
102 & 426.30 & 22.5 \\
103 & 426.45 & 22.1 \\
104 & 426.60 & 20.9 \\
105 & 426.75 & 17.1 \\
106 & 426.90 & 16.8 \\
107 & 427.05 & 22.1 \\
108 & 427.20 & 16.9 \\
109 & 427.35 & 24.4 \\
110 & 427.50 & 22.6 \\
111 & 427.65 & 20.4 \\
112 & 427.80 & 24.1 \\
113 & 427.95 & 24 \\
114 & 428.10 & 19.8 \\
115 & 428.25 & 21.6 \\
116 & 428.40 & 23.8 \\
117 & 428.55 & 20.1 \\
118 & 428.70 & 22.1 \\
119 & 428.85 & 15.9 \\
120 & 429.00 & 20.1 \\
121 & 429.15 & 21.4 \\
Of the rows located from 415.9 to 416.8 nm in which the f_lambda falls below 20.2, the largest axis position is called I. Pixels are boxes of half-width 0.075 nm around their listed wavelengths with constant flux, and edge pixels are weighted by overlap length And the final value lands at 416.70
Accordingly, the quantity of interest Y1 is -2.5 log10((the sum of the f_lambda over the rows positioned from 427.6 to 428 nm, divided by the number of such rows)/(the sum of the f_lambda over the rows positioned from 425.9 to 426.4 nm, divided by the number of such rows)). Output -0.06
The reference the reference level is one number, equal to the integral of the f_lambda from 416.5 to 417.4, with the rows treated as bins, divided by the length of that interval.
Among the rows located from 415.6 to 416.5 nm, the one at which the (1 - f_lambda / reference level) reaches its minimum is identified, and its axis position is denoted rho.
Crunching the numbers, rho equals 416.25 nm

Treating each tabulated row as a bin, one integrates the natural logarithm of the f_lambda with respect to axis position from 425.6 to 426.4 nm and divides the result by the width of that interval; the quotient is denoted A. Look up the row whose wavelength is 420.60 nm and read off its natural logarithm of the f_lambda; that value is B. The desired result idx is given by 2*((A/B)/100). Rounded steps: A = 3.09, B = 2.98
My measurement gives 0.0207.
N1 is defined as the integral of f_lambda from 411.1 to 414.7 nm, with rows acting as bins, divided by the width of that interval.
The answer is 21.2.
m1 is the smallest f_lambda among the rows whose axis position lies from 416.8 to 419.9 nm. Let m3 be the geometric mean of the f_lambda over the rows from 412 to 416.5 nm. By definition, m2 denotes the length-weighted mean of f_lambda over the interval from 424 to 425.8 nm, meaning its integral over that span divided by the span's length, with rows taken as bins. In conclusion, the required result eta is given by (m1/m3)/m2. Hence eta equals 0.0360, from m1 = 17.2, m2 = 22.3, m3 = 21.4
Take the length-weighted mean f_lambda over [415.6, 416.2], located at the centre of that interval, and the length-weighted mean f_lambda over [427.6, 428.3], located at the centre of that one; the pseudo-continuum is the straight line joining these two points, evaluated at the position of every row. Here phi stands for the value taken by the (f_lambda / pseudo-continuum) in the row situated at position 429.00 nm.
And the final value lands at 0.91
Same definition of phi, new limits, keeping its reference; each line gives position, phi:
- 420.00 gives 0.87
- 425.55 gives 1.20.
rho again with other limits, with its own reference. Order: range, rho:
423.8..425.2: 424.95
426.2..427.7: 427.35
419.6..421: 419.70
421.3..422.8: 421.80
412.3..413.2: 412.80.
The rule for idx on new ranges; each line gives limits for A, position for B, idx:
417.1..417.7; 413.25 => 0.0192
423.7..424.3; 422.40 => 0.0193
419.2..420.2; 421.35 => 0.0186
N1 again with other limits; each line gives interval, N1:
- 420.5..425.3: 21.7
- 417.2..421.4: 20.8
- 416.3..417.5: 21.4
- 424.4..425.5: 21.4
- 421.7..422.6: 21.4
